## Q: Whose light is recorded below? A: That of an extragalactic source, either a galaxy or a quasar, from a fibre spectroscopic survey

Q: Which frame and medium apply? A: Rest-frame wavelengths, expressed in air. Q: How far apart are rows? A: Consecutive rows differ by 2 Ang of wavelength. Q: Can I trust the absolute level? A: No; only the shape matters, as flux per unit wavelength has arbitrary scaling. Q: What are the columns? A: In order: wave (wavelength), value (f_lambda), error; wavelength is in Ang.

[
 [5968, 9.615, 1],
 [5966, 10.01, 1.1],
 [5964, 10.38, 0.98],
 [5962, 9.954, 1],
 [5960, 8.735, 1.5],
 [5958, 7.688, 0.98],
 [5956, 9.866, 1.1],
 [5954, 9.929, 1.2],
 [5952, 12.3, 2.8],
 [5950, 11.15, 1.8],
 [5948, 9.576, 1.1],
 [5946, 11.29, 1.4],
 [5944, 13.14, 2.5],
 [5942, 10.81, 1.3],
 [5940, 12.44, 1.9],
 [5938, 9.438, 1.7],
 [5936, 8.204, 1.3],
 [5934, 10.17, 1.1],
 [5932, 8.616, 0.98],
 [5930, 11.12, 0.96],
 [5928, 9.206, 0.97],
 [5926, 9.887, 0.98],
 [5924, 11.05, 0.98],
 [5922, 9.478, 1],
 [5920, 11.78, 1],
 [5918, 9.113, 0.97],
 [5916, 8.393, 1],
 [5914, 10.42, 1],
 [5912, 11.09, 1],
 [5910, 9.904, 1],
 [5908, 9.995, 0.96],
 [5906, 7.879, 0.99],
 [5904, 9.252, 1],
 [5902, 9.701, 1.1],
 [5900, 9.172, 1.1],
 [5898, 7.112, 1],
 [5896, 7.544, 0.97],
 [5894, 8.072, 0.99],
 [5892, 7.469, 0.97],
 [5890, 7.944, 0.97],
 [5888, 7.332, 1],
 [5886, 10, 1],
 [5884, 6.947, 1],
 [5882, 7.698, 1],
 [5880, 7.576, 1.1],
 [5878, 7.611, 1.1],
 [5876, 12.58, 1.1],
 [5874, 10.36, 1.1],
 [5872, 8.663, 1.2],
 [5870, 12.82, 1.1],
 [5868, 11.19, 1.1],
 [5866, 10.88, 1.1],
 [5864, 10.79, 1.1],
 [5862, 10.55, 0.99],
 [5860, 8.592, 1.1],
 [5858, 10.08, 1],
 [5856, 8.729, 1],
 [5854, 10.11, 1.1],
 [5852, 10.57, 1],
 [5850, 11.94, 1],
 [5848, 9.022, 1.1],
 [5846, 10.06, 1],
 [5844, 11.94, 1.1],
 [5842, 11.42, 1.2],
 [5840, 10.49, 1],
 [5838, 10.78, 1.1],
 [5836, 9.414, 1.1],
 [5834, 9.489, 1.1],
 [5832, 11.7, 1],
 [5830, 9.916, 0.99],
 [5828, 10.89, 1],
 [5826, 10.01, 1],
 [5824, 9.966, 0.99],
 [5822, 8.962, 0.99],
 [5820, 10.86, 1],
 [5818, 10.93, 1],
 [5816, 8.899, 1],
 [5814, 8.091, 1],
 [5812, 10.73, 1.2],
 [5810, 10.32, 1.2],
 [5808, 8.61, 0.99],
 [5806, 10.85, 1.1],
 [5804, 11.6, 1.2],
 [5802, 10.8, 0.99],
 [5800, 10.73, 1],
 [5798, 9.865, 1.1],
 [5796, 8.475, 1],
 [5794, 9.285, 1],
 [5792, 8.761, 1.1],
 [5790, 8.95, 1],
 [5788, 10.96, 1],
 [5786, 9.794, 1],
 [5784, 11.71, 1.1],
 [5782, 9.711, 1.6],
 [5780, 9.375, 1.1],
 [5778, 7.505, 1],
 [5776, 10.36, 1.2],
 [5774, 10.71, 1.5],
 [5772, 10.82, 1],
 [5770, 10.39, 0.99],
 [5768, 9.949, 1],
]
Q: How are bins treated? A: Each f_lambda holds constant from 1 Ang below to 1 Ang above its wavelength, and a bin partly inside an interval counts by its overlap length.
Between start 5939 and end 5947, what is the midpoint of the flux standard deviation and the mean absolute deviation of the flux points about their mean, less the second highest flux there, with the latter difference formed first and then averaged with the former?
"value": -5.3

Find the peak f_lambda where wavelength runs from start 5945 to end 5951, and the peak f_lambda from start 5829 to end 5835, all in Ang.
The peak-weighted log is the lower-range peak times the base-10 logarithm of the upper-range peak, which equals 12.3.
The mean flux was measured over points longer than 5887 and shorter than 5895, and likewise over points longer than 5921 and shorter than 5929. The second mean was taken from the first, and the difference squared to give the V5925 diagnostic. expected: 4.8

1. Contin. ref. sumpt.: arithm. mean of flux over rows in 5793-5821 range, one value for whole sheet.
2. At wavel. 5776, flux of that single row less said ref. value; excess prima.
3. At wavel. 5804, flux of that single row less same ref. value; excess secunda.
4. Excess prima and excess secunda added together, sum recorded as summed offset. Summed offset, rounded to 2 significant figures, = 2.0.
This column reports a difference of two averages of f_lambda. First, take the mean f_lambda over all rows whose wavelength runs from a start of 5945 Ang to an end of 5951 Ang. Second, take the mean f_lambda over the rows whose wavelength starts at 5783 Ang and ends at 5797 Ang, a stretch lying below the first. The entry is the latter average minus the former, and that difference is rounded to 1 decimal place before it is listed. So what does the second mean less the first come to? -1.0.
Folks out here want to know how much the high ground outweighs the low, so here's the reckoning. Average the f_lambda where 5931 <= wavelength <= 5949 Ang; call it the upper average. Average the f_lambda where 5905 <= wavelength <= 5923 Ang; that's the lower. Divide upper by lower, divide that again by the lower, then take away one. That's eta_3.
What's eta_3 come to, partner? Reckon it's -0.89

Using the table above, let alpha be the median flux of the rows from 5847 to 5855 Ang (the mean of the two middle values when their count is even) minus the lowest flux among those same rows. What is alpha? 1.3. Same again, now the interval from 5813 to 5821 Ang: 1.8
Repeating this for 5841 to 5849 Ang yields 1.7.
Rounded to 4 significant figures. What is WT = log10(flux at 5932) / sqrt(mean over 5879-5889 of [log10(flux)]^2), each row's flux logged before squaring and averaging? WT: 1.044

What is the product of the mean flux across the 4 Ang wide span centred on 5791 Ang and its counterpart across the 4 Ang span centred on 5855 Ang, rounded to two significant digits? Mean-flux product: 83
